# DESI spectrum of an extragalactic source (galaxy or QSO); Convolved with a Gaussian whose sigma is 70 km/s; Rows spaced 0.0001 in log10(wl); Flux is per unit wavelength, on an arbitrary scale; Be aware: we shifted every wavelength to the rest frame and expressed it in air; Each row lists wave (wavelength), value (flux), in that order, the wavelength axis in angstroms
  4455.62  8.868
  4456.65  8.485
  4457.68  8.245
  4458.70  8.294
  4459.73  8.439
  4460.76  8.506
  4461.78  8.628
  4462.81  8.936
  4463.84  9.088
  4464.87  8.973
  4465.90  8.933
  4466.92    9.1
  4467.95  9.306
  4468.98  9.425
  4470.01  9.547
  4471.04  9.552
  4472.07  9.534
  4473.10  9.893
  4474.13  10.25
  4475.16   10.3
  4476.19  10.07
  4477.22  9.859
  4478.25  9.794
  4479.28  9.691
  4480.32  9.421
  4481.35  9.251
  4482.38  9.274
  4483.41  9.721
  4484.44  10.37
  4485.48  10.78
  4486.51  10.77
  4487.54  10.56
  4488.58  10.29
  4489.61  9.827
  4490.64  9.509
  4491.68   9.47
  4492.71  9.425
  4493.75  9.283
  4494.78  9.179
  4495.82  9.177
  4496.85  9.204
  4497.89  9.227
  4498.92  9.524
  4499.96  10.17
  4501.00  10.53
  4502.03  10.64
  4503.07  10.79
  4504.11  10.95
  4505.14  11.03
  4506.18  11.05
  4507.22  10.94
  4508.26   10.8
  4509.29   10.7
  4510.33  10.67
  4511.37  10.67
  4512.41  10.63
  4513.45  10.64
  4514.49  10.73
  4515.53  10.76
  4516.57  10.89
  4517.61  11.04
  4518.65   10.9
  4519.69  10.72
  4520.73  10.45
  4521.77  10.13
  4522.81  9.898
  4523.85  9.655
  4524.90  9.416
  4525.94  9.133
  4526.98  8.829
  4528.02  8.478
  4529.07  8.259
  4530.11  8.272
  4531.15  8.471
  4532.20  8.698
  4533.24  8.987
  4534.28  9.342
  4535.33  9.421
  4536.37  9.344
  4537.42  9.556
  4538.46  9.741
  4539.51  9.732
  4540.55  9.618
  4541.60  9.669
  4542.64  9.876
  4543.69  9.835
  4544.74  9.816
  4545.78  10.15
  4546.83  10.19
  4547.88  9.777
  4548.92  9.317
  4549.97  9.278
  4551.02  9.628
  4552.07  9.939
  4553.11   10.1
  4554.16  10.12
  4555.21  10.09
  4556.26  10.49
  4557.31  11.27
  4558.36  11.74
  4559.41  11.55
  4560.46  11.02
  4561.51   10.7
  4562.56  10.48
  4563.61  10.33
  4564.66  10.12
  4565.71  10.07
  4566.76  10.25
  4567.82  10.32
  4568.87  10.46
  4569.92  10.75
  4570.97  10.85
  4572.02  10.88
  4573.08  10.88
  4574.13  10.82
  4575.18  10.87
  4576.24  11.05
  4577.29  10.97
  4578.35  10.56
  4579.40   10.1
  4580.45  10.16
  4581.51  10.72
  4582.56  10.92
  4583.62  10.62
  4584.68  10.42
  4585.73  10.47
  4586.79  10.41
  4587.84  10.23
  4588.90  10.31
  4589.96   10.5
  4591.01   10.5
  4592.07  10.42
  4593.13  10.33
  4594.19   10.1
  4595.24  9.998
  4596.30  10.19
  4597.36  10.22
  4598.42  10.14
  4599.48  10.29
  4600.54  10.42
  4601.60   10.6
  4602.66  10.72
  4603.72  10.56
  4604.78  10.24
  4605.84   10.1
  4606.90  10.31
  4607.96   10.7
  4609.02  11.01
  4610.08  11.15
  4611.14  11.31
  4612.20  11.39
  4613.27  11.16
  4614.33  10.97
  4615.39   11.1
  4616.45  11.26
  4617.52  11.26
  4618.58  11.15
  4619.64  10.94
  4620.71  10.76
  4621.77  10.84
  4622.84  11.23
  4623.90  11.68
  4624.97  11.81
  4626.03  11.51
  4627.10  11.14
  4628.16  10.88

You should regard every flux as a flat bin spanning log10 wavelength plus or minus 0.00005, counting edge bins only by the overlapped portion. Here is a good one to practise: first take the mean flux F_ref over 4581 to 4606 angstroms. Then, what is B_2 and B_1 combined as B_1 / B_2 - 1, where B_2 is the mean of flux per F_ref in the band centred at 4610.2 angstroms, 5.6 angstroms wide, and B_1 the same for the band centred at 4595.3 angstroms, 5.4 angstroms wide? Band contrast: -0.085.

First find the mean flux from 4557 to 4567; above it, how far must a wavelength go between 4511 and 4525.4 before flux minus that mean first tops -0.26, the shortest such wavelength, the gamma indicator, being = 4511.37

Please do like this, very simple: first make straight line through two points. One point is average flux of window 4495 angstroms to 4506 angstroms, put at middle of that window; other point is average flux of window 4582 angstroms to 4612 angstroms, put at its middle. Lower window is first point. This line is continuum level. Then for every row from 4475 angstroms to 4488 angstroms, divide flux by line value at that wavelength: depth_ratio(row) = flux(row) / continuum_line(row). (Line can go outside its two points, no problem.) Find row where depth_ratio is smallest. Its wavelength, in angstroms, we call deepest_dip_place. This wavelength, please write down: 4481.35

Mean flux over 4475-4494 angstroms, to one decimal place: 9.9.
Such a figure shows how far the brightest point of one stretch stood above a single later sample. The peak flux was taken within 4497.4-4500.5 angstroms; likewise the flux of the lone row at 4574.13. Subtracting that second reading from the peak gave -0.65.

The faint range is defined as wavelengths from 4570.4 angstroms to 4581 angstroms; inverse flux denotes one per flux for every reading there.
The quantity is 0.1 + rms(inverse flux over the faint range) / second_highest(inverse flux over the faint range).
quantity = 1.05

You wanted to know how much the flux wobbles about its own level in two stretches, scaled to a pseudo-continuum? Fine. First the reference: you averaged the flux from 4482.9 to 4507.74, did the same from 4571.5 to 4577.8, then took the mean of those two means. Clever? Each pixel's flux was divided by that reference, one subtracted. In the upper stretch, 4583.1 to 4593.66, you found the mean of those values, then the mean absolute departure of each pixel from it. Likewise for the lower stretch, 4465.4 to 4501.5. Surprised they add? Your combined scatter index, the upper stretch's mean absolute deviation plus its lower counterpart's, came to 0.048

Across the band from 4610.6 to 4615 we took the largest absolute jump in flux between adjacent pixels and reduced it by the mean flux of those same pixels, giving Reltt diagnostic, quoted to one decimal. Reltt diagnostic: -11.0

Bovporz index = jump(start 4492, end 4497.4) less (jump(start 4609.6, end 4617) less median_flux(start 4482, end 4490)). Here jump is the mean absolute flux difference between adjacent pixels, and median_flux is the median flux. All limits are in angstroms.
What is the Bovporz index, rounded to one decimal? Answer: 10.2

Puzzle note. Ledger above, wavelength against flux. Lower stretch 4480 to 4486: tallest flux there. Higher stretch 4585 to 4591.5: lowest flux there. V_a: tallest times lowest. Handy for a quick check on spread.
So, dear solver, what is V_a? 110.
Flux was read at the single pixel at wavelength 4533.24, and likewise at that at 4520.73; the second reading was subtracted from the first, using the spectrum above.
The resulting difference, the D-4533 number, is -1.5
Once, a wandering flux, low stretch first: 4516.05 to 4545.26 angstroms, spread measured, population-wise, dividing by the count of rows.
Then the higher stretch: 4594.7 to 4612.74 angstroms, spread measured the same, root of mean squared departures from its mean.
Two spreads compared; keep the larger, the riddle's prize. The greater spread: 0.8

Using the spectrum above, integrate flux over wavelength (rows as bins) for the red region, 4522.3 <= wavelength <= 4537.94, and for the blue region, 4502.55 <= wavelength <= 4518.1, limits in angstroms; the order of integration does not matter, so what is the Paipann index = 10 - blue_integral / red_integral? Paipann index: 8.81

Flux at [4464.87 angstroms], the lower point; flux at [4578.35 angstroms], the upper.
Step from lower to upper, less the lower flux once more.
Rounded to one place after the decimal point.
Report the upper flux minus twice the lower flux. -7.4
